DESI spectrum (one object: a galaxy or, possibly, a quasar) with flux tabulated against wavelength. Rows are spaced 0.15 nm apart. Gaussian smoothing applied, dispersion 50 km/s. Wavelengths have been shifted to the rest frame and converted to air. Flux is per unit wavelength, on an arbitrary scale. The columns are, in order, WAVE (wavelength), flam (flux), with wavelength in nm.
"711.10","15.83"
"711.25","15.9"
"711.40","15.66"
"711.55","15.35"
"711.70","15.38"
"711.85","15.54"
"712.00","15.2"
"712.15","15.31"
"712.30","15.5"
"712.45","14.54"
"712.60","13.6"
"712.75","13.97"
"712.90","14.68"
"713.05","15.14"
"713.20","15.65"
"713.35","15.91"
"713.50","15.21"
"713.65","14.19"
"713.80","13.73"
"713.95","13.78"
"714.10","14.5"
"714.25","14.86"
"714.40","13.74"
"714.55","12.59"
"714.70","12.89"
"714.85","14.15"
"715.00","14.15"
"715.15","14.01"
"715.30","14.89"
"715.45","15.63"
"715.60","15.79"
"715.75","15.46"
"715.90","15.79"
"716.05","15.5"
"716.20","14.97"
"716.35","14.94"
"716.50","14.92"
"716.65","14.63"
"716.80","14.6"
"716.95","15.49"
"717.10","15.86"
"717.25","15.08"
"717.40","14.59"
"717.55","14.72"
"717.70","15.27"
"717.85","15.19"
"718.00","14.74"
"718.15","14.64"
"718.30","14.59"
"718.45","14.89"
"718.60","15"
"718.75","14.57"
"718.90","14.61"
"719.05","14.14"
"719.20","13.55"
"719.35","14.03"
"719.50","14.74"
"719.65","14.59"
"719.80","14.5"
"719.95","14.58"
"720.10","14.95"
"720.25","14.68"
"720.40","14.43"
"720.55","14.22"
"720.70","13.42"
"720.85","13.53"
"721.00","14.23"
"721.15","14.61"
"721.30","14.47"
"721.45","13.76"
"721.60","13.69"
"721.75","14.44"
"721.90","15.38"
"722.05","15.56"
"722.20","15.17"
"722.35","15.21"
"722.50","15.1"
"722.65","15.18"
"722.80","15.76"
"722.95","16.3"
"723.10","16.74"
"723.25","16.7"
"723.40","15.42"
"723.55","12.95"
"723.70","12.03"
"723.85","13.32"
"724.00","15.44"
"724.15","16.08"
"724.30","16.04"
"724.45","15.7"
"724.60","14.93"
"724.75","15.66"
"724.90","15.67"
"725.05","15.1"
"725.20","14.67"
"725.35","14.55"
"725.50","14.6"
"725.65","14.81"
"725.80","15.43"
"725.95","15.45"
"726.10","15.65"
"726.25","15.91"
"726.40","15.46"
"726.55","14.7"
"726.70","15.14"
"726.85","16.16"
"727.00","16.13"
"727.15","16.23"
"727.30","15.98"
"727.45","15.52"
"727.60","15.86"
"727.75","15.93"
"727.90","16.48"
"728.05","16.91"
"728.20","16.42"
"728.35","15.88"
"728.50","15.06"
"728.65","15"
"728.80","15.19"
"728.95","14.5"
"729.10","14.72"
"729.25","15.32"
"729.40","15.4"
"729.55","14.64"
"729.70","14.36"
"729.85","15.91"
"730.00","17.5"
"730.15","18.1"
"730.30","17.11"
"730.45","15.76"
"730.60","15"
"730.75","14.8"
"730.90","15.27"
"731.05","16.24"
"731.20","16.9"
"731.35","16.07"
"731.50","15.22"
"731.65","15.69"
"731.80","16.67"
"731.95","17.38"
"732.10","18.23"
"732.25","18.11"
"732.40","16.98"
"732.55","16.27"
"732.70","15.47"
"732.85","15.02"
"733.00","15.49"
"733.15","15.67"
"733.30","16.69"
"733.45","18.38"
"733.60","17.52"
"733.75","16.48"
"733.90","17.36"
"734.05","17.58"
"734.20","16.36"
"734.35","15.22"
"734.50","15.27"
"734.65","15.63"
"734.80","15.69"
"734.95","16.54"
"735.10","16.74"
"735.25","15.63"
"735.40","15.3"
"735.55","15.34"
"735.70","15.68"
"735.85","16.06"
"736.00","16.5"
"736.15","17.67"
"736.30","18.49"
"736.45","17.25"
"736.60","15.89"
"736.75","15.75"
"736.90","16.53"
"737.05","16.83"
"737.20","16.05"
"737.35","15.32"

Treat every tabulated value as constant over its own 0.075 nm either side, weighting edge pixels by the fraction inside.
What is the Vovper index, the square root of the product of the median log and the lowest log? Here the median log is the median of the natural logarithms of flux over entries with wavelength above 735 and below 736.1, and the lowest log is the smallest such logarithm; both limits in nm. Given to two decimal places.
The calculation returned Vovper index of 2.74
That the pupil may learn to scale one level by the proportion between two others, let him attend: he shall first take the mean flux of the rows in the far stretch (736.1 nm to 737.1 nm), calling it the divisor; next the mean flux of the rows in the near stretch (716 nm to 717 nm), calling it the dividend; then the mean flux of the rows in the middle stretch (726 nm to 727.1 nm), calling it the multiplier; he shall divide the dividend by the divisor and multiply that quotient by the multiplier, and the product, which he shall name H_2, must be 13.8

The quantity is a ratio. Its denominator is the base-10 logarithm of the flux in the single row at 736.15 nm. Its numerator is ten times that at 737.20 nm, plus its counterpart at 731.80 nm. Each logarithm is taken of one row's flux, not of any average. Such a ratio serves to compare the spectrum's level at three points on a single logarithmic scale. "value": 10.6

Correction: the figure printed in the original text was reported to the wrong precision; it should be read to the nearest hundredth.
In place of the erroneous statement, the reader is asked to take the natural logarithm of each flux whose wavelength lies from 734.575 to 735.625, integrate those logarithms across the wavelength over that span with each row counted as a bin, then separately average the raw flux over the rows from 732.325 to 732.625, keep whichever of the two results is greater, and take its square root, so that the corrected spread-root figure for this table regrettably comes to 4.08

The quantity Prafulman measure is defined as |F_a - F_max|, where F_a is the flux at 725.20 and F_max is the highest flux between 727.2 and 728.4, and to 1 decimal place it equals 2.2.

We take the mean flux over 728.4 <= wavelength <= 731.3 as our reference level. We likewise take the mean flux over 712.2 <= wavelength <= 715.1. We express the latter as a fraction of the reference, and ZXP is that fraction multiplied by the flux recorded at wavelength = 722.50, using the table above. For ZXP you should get 13.9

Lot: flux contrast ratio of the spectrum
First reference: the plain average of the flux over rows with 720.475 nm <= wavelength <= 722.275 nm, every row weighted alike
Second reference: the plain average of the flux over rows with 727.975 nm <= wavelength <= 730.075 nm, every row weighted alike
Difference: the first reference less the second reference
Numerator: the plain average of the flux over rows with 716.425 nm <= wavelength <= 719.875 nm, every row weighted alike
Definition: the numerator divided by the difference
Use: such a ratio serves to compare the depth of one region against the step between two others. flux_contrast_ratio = -13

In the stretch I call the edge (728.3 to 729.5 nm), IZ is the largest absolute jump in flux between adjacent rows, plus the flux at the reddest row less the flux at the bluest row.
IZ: 0.3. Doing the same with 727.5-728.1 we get 1.6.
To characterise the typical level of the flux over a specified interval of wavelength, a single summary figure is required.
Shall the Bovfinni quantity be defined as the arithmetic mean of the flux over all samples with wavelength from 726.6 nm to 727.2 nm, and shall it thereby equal 15.9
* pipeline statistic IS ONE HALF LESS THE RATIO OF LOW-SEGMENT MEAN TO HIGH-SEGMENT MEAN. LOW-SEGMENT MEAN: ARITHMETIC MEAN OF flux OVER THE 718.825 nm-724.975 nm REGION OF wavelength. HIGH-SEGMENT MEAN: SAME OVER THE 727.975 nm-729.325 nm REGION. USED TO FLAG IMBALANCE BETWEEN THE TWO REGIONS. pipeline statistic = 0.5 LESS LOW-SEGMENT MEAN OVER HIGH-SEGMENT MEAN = -0.46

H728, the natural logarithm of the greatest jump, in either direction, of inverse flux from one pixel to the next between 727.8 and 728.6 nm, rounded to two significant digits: -5.7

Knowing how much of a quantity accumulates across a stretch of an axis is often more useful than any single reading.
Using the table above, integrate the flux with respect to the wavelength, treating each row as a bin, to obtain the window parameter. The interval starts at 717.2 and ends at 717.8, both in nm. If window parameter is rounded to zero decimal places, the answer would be 9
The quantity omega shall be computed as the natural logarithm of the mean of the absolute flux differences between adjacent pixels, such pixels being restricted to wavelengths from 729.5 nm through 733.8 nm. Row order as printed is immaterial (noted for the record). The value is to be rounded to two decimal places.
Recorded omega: -0.22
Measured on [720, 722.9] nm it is -0.99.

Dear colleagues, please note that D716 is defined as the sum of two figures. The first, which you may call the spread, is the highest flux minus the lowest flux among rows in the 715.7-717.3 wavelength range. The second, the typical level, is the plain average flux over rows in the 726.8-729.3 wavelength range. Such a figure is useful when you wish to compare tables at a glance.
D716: 17.0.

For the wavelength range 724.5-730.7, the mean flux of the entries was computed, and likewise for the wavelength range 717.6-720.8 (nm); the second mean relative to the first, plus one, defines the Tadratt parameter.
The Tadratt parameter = 1.93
